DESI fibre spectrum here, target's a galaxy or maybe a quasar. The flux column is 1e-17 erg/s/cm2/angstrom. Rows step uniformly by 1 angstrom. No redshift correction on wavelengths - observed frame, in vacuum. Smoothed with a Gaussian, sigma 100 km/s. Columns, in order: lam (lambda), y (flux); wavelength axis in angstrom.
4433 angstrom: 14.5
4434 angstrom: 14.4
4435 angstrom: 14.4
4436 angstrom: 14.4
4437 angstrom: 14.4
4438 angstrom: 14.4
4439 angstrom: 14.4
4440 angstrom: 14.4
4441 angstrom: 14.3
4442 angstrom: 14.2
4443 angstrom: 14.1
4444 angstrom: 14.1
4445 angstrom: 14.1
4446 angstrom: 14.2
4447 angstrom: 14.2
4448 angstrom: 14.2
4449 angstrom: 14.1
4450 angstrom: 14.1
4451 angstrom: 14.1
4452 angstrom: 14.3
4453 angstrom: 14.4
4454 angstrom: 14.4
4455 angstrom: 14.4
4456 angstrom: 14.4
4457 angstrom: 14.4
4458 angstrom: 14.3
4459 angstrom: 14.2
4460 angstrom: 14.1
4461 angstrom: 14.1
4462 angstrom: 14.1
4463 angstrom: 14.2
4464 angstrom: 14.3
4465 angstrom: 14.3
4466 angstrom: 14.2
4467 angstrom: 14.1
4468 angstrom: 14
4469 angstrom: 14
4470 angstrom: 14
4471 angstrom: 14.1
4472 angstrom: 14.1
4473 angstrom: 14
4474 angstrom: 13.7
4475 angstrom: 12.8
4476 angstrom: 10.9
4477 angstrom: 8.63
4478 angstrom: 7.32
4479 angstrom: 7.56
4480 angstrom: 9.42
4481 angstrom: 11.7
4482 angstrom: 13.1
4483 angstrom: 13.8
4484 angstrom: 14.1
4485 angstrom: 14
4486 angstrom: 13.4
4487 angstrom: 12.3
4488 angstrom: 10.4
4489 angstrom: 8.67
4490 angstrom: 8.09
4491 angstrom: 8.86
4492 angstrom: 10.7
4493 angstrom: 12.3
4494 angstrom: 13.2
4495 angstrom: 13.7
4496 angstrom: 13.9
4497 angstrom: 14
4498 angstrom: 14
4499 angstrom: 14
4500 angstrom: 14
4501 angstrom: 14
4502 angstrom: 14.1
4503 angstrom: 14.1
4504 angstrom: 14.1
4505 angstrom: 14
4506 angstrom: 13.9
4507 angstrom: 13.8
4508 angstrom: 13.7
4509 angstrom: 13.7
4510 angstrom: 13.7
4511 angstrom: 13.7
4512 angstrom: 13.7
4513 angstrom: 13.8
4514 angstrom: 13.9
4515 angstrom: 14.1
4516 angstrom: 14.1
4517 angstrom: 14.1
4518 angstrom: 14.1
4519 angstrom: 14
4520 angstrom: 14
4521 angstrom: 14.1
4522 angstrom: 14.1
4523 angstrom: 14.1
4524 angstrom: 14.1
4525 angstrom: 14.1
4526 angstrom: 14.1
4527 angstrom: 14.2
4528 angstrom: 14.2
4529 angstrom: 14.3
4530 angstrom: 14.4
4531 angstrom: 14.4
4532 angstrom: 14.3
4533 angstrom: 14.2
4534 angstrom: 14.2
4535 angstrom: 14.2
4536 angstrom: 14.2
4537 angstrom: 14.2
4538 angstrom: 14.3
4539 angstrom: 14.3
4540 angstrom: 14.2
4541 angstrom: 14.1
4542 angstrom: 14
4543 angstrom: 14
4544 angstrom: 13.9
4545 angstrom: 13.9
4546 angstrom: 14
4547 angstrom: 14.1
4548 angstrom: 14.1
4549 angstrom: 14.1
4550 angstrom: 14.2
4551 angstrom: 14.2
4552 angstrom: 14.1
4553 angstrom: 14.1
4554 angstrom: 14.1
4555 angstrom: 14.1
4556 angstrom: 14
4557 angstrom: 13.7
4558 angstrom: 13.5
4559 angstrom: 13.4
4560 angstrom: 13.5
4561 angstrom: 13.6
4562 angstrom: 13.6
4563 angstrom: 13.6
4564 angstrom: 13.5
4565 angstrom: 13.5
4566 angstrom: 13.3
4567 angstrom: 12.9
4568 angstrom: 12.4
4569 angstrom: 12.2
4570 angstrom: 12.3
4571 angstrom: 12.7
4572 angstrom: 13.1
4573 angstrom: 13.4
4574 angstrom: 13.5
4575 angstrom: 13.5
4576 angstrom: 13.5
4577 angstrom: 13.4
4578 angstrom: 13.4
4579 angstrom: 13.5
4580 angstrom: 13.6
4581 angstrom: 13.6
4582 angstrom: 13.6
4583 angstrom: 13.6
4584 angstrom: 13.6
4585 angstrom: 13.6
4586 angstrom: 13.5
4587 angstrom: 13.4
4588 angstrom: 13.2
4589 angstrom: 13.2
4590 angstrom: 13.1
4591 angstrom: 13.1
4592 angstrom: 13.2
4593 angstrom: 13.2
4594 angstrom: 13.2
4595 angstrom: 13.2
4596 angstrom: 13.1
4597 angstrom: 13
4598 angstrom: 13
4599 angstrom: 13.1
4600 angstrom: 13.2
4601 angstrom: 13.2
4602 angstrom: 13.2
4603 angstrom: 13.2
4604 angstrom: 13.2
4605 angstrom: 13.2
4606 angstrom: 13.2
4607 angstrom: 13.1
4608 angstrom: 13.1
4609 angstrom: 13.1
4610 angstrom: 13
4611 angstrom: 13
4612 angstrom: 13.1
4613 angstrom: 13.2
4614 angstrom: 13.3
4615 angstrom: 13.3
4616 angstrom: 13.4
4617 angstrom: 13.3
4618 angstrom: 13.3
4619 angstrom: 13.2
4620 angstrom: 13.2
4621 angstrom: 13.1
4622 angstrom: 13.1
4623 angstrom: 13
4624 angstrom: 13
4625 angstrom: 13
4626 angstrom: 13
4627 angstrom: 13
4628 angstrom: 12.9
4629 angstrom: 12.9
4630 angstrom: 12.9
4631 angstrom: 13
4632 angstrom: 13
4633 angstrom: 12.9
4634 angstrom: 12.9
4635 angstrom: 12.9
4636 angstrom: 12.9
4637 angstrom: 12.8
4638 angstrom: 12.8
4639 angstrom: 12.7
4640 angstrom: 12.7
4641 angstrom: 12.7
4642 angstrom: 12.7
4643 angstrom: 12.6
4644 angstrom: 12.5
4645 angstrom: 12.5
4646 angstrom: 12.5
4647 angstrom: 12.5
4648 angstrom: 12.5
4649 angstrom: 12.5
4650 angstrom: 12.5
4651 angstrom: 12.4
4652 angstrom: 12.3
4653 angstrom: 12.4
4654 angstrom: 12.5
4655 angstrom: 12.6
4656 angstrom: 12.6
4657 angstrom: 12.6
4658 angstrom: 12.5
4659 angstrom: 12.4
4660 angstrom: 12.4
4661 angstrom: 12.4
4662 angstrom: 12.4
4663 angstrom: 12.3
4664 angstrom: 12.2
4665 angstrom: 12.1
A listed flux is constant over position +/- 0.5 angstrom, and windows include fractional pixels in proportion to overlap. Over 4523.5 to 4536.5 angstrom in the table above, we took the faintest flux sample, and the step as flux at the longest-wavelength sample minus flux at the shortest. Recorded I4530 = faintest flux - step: 14.0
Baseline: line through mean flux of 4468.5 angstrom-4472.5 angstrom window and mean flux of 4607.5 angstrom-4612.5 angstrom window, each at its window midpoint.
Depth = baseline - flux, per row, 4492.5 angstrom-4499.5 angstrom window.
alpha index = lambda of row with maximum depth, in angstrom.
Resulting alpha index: 4493 angstrom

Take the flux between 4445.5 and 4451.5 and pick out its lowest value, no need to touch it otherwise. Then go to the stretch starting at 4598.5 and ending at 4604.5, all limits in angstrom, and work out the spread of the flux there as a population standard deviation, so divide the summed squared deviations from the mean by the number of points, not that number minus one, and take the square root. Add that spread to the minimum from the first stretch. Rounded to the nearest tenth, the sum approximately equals 14.1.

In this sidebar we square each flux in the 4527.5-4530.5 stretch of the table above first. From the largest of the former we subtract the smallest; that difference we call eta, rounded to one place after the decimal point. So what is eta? 5.7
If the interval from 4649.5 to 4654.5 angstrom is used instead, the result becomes 5.0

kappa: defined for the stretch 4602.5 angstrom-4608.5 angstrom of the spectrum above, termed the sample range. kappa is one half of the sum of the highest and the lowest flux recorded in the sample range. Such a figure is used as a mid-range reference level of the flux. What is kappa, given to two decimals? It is 13.15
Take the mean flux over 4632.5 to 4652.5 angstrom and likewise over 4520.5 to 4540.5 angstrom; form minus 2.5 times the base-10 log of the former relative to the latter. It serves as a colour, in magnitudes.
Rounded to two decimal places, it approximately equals 0.13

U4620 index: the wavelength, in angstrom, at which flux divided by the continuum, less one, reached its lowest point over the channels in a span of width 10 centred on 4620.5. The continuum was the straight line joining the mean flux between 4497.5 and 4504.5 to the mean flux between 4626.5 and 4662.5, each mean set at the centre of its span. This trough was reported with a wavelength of 4623 angstrom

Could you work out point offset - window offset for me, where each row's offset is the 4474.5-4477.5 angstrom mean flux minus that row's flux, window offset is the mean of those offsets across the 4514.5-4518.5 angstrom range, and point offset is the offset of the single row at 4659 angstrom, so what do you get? 1.7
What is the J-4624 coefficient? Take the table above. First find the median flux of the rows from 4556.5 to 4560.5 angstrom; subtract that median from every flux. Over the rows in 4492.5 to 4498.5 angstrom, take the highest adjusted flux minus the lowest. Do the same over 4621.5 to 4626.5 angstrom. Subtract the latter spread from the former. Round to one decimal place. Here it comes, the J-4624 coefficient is 1.6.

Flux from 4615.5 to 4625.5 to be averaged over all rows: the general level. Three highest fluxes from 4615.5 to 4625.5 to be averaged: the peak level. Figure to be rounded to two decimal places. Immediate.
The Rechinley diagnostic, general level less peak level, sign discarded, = 0.17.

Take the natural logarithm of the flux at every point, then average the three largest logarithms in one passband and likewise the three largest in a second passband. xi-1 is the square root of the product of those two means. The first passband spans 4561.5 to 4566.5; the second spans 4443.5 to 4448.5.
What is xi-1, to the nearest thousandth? 2.630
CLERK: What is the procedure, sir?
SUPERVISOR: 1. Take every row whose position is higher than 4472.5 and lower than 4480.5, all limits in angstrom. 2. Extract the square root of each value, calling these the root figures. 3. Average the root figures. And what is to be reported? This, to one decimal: 3.2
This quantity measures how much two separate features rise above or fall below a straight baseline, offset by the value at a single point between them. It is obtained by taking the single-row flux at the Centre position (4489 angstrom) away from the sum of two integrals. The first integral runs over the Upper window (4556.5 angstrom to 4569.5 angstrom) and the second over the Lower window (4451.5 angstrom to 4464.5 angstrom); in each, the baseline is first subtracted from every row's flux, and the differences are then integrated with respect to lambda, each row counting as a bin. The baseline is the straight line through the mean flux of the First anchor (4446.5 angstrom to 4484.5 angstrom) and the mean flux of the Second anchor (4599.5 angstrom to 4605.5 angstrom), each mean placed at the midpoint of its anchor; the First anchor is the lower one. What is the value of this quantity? 4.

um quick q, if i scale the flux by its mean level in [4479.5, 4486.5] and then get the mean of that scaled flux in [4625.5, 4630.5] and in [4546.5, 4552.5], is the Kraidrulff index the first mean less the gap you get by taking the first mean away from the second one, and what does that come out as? 0.9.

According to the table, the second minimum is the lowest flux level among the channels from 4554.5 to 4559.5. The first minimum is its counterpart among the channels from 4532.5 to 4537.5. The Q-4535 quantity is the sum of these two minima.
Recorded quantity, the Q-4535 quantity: 27.6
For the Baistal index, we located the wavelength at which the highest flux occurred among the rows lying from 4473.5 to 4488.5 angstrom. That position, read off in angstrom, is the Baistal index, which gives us 4484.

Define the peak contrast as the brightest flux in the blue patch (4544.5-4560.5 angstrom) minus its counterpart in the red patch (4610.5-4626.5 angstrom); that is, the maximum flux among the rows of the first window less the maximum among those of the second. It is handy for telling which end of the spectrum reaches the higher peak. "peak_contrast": 0.80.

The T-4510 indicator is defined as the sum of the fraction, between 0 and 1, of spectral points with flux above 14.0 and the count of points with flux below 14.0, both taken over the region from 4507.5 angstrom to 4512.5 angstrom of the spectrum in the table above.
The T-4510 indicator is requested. 5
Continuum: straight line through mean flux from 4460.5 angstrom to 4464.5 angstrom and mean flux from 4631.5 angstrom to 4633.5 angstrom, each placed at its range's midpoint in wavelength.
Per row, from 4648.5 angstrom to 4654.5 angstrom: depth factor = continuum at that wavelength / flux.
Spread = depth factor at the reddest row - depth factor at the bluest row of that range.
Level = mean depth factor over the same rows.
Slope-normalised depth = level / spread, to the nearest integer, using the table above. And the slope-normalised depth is -358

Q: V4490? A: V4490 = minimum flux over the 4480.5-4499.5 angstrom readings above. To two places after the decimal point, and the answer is 8.09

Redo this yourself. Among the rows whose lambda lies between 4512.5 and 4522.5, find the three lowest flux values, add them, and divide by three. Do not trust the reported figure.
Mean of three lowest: 13.9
